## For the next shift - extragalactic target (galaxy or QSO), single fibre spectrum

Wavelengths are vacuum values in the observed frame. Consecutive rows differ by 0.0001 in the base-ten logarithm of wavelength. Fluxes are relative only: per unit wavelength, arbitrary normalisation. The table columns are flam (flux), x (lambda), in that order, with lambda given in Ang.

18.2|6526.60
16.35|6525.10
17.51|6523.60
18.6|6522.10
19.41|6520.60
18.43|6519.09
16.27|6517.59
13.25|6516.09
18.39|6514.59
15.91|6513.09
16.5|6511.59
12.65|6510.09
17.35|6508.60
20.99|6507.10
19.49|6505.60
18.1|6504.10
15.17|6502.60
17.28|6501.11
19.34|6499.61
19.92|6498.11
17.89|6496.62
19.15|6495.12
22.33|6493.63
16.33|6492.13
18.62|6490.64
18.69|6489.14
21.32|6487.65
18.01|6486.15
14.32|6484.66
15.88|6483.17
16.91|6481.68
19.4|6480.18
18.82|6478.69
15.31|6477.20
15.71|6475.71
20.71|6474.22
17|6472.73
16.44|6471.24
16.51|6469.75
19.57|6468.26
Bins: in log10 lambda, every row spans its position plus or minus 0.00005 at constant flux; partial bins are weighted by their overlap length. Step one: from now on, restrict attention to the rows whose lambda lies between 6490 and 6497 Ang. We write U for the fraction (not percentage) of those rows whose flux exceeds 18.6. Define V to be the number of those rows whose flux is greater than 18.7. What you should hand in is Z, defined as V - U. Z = 1.4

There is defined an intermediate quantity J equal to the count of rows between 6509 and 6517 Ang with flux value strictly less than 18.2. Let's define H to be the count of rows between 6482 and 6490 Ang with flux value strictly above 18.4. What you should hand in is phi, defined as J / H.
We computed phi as 2.0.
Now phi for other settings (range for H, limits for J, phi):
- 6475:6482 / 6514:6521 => 1.0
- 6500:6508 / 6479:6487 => 2.0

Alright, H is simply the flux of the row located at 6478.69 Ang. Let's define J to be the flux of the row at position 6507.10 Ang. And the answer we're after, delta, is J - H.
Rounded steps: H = 18.82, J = 20.99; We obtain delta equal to 2.2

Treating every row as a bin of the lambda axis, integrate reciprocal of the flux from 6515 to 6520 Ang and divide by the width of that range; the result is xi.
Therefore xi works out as 0.063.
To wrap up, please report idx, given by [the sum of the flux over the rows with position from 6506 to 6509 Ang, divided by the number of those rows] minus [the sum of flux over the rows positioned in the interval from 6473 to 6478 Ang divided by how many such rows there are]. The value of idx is 1.9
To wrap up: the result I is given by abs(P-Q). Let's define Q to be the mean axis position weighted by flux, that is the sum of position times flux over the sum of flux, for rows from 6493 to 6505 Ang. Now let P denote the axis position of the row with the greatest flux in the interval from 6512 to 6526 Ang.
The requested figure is 22.0 Ang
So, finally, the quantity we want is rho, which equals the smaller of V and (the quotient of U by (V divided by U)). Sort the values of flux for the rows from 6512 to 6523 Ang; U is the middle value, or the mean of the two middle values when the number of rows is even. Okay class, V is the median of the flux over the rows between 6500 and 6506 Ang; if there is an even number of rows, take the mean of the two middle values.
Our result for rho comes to 17.7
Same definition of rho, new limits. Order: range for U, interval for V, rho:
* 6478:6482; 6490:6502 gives 18.8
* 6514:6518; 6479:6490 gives 14.7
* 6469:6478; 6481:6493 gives 15.5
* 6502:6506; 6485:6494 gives 17.6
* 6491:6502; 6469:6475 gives 16.8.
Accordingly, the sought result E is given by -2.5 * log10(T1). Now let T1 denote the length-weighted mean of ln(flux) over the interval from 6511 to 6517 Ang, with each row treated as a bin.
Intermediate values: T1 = 2.77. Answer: -1.10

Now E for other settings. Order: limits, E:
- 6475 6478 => -1.10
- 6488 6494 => -1.17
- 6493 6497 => -1.19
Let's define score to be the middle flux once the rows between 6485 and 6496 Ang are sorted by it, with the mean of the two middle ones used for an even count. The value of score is 18.7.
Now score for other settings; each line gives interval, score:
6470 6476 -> 16.7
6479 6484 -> 16.9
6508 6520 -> 16.4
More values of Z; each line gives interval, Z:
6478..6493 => 2.5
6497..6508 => 3.4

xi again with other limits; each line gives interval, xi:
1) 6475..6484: 0.059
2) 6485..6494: 0.054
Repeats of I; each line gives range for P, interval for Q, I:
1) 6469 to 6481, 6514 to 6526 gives 45.7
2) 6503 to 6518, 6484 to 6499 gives 15.5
